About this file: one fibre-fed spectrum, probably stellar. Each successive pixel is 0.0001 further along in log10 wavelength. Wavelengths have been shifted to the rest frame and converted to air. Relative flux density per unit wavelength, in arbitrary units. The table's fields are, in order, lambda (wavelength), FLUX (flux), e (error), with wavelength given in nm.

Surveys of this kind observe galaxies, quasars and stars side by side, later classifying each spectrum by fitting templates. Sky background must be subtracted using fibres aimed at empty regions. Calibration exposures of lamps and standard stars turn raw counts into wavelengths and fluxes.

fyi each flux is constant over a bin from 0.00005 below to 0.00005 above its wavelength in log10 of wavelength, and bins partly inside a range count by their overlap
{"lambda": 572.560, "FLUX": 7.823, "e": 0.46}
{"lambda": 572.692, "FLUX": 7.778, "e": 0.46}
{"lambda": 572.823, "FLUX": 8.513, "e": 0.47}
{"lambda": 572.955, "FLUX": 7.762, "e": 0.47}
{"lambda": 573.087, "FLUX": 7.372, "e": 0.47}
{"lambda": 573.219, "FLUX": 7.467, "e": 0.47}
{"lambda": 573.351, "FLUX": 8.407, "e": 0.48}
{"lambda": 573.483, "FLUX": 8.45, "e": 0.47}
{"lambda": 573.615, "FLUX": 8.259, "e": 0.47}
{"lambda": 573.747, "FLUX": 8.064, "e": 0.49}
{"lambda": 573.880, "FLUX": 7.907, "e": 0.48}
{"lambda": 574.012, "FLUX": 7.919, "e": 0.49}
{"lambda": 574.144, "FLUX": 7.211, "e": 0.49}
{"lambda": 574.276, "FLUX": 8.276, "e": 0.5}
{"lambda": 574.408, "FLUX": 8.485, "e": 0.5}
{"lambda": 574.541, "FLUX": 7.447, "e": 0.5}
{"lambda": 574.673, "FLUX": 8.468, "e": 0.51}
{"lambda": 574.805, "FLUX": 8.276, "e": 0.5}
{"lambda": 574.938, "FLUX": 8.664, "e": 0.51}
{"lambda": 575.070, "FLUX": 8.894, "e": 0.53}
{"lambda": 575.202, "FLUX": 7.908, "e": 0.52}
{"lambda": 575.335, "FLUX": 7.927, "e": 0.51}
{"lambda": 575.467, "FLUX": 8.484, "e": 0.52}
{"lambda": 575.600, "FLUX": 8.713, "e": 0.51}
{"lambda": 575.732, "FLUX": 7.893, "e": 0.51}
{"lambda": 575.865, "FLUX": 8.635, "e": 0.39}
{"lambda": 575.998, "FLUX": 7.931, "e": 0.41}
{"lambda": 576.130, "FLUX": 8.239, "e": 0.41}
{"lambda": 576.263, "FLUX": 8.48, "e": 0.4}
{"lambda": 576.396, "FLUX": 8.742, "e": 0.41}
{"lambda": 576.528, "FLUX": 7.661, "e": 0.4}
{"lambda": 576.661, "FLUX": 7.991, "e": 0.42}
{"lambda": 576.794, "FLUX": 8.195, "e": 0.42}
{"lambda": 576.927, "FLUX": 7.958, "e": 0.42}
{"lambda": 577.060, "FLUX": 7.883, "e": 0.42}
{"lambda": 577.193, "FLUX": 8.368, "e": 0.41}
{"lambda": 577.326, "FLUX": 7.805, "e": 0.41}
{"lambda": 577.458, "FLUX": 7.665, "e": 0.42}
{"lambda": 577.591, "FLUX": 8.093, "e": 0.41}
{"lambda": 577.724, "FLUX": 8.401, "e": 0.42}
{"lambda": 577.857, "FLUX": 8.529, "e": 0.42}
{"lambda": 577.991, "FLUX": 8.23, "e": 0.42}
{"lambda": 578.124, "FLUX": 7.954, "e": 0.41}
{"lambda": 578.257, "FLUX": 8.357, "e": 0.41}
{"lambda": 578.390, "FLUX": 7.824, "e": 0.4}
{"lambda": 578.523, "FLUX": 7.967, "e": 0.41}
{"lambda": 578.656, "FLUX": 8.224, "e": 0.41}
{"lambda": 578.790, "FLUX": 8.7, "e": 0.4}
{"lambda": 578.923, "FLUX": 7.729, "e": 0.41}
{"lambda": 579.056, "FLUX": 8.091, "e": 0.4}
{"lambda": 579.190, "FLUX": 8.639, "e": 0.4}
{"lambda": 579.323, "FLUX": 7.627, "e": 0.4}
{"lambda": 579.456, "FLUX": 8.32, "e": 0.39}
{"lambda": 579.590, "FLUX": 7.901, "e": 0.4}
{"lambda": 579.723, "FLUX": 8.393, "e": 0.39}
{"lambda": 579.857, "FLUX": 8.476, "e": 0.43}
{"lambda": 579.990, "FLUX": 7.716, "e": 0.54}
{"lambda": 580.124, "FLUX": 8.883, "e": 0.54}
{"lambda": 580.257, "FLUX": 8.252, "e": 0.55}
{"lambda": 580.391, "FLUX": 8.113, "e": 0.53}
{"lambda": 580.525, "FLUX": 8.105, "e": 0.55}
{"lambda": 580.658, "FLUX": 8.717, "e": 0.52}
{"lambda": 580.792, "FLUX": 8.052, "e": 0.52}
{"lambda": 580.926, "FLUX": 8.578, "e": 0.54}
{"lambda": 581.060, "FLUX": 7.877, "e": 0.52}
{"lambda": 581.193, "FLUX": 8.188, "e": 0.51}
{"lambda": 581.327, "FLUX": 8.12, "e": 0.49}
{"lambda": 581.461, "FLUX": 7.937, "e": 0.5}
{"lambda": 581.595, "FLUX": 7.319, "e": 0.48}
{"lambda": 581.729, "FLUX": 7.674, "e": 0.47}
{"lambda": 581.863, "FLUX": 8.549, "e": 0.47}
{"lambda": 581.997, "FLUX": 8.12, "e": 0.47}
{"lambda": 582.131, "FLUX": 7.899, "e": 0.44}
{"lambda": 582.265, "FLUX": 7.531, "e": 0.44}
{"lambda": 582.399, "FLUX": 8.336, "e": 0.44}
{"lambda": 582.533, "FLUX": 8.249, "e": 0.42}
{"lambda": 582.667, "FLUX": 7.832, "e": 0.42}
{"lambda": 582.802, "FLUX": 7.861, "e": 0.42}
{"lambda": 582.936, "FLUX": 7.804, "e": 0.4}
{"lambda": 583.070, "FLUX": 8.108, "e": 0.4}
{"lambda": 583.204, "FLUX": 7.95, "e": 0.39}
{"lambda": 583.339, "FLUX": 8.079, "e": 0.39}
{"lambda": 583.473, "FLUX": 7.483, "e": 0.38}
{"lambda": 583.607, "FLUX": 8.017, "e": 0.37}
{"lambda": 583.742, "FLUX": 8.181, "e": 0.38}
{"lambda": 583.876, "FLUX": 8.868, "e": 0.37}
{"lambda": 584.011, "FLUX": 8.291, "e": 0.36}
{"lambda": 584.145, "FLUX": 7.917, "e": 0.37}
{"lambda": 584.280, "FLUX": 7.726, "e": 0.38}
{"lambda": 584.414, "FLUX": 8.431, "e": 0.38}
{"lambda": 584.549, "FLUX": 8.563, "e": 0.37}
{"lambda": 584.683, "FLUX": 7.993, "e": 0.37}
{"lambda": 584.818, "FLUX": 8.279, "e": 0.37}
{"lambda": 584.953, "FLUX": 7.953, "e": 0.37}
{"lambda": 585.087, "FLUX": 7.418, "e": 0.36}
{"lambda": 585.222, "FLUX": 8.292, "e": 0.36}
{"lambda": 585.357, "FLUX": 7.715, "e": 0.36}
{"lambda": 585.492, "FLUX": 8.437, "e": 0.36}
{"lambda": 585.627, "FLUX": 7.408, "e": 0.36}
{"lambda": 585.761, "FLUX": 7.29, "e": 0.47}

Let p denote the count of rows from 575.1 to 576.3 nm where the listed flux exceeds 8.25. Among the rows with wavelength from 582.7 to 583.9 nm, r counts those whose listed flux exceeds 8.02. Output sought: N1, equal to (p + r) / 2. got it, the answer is 4.0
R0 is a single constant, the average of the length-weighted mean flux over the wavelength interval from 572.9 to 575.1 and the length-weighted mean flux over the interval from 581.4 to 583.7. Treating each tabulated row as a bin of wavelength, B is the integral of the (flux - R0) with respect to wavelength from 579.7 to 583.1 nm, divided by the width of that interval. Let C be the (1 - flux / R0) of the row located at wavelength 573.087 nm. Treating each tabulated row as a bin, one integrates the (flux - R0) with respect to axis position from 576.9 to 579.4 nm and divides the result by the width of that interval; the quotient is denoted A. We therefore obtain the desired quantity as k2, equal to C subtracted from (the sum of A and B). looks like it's 0.14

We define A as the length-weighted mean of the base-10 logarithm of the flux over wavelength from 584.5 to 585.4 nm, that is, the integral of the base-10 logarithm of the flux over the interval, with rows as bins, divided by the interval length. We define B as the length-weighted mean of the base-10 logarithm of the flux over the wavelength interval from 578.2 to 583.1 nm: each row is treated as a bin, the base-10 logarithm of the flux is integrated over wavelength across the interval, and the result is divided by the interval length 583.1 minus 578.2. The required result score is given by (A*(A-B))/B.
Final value -0.0043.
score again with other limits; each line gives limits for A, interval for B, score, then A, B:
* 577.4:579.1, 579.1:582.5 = 0.0003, 0.910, 0.910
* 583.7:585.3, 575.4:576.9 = -0.0054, 0.911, 0.917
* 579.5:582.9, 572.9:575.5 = 0.0015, 0.908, 0.907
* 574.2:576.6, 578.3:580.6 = 0.0051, 0.918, 0.913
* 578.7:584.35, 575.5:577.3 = -0.0050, 0.908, 0.913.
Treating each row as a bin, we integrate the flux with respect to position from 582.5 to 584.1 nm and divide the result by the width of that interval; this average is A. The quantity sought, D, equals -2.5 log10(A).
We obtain -2.26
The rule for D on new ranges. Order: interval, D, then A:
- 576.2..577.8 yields -2.27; 8.11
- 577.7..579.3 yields -2.28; 8.20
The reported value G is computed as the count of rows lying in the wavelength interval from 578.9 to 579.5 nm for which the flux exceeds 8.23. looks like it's 2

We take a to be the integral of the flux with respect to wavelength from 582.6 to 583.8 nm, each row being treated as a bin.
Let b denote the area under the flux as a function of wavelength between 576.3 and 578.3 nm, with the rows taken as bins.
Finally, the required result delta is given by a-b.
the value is -7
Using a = 10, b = 16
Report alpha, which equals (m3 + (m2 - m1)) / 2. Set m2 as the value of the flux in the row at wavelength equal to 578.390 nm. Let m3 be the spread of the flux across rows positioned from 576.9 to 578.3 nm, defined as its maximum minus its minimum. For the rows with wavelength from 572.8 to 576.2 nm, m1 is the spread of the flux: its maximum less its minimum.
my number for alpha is 3.50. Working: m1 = 1.68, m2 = 7.824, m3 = 0.9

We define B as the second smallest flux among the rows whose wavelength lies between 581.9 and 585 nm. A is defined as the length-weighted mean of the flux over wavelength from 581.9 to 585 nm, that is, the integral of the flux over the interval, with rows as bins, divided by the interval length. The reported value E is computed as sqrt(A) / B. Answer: 0.377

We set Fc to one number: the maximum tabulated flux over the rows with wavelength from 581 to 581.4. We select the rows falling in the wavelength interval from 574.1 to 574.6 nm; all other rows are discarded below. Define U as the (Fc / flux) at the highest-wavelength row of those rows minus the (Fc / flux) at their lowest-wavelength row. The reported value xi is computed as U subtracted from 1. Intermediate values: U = -0.04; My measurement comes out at 1.04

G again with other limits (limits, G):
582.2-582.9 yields 2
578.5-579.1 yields 1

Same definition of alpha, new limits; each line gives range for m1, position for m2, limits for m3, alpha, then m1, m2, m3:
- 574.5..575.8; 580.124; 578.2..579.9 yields 4.25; 1.45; 8.883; 1.1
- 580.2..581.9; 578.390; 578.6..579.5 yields 3.75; 1.40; 7.824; 1.1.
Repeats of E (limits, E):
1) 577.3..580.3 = 0.373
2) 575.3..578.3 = 0.373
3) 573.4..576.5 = 0.385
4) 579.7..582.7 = 0.379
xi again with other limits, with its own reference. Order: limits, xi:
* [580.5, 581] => 1.06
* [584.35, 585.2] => 0.87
